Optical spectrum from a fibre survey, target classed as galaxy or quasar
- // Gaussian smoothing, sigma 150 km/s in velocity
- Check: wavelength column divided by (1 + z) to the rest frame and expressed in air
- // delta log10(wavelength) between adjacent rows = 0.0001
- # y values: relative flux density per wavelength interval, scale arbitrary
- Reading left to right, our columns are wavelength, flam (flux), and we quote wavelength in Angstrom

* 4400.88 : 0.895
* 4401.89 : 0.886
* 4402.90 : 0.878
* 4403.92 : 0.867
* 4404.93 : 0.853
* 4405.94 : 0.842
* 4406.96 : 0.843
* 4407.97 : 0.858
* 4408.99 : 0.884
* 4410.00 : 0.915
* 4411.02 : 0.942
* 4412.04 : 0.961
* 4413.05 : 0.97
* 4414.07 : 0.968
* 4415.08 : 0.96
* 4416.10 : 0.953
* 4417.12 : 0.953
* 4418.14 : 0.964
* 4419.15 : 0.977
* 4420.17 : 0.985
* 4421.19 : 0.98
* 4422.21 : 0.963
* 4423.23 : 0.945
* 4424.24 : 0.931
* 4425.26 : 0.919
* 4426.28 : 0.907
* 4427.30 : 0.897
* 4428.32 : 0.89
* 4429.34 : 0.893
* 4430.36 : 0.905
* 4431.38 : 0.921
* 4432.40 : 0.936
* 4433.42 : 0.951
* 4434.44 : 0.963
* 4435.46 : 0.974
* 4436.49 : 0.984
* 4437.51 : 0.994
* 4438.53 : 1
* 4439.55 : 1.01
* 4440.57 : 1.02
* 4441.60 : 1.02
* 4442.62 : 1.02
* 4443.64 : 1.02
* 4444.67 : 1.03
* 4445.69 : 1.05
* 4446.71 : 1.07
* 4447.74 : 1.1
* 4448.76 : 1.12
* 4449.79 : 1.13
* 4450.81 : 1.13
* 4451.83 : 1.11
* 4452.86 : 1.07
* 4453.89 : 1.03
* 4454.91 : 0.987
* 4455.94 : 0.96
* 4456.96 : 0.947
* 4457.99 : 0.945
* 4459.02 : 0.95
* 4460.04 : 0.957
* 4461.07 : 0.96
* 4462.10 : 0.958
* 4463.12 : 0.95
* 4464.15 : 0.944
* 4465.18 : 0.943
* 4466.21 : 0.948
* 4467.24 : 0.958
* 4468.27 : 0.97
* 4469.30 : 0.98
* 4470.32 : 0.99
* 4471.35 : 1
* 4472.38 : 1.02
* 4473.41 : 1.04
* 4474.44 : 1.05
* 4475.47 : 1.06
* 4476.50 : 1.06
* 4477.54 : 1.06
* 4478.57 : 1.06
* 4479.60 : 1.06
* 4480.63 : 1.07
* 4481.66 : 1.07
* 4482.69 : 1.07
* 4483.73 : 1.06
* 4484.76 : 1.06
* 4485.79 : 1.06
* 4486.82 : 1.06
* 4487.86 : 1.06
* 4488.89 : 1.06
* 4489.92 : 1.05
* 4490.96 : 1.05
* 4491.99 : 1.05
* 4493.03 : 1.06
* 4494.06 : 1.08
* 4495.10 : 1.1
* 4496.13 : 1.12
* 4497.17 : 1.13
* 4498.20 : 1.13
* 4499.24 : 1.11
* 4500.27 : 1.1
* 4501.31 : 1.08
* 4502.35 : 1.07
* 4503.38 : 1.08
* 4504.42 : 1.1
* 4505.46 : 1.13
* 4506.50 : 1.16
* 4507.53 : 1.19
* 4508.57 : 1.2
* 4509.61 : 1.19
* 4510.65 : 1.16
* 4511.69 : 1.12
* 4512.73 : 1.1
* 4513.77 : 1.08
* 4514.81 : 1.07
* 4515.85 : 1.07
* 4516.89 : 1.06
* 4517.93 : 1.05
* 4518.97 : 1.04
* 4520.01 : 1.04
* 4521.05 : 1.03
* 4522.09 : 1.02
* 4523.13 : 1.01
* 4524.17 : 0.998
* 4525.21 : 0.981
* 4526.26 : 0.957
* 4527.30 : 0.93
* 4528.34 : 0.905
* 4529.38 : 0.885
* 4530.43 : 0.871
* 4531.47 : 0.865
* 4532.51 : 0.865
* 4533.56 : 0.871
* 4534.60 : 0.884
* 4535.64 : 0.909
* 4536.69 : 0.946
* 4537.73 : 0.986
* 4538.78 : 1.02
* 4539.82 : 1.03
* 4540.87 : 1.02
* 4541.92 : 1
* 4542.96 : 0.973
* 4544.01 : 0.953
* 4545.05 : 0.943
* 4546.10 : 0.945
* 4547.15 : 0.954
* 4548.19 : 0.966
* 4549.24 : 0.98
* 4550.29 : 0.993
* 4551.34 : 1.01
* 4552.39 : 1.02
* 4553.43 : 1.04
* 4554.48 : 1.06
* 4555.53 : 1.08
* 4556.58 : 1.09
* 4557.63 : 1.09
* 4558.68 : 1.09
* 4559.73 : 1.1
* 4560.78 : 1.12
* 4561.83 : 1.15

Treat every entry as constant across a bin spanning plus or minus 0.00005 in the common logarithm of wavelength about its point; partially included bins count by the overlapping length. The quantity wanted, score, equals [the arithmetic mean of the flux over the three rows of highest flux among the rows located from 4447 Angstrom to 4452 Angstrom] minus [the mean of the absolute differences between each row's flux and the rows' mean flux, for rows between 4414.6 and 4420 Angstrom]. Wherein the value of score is 1.12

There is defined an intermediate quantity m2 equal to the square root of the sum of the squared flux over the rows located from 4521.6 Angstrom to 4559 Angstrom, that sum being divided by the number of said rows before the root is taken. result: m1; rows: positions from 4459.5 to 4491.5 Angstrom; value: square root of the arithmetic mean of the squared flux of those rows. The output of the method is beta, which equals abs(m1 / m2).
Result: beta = 1.04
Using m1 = 1.022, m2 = 0.98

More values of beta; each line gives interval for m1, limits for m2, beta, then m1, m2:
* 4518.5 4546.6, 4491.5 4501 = 0.87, 0.960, 1.10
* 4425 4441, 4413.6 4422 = 0.98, 0.949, 0.97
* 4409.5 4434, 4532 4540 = 1.00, 0.942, 0.94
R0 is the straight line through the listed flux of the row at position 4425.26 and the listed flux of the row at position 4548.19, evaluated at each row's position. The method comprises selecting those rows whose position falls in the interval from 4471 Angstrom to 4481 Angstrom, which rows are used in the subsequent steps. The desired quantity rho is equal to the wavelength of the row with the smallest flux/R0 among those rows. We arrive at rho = 4471.35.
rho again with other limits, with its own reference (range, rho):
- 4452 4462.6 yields 4457.99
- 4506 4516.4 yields 4515.85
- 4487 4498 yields 4491.99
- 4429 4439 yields 4429.34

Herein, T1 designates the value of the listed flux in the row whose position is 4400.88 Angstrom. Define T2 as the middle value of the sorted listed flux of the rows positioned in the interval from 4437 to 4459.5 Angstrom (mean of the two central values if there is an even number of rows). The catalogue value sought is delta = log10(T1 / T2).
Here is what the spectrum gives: -0.06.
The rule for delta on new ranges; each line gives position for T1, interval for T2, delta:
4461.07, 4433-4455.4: -0.03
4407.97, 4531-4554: -0.05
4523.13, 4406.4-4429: 0.03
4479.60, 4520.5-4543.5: 0.04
